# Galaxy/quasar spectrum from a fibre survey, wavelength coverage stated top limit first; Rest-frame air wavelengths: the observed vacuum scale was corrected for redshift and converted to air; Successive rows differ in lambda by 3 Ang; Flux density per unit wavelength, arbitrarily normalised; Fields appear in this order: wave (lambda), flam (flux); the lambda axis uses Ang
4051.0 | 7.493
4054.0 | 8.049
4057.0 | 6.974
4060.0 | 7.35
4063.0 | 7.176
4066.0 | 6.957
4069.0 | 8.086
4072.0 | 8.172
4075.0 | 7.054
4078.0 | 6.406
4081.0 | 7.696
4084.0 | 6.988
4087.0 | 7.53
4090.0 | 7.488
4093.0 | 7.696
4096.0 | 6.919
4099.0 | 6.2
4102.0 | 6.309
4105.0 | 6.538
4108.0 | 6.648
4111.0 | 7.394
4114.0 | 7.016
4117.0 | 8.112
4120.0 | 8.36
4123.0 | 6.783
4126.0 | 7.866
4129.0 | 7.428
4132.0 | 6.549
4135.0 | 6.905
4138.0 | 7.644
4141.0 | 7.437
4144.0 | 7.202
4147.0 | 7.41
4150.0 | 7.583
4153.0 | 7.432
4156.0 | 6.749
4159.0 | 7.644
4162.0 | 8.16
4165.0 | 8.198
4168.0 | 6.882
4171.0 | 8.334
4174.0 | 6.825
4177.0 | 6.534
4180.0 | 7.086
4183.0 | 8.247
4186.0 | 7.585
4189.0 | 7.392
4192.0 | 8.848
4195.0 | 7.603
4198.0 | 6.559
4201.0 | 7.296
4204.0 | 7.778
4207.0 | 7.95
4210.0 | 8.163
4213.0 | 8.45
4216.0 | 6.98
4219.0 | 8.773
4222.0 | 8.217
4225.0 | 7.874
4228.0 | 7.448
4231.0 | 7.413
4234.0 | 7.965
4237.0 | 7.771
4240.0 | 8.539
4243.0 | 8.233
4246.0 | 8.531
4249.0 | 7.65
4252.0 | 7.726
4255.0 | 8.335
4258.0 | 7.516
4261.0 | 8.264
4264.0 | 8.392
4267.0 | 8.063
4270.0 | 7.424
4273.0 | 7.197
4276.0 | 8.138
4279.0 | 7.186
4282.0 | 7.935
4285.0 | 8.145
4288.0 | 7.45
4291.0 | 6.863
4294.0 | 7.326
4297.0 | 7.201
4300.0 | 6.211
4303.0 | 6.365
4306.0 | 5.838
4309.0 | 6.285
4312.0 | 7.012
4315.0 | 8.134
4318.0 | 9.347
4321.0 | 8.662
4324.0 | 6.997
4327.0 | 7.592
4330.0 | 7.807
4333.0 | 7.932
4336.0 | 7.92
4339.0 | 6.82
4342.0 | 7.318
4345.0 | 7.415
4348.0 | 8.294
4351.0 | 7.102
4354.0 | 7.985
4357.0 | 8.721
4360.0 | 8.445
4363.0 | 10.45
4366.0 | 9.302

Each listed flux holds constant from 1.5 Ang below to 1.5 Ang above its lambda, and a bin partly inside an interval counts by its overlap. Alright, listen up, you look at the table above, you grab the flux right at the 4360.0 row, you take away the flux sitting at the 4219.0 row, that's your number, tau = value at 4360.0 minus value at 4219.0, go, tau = -0.33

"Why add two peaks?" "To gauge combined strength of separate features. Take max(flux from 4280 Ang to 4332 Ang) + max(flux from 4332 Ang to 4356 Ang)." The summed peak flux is 17.6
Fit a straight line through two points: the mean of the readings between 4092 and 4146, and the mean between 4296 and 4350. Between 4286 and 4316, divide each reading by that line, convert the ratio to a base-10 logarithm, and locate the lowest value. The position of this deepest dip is 4306.0 Ang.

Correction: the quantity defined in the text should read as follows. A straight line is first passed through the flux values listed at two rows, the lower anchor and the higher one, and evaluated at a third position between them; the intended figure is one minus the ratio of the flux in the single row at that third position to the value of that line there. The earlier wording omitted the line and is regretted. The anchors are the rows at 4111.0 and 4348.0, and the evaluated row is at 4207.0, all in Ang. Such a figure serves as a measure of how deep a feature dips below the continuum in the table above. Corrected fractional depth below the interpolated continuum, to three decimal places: -0.025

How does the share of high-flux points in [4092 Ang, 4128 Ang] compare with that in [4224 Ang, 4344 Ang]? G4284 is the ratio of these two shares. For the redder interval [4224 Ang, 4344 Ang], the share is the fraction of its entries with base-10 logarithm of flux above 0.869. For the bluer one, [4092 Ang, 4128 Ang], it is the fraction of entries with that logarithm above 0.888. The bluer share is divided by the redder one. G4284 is 0.37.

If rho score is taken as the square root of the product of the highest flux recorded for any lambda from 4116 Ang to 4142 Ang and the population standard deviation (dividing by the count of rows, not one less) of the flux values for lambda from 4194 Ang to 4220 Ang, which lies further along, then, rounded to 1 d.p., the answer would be 2.4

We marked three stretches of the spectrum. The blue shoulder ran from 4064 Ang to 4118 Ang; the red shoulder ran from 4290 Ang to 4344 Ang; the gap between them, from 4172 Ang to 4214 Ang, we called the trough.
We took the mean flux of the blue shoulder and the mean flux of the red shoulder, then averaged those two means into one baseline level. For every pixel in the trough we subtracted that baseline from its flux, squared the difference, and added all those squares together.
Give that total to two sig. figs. 8.1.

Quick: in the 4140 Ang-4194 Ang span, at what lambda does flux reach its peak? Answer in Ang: 4192.0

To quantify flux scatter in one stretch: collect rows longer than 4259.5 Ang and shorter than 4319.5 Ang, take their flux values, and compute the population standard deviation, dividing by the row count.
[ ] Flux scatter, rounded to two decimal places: 0.85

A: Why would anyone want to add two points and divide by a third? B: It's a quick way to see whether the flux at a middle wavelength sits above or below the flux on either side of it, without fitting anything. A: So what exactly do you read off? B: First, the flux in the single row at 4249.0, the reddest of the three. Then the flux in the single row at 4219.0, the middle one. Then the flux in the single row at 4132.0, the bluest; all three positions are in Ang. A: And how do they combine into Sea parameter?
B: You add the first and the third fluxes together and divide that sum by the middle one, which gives 1.6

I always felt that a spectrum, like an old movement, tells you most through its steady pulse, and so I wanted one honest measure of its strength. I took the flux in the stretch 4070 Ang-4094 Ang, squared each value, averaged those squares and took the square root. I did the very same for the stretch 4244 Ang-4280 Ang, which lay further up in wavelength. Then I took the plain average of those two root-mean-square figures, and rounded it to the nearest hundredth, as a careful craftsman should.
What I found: 7.64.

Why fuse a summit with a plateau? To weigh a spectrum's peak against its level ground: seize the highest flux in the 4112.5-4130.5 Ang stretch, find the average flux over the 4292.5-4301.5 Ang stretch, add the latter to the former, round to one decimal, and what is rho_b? 15.3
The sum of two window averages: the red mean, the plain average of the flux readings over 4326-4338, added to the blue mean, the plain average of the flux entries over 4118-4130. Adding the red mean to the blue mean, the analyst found 15.4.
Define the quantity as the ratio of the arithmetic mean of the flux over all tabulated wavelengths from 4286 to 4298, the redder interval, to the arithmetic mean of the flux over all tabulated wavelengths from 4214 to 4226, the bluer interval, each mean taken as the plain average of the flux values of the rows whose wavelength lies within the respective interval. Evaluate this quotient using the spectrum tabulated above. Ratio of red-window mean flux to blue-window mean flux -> 0.91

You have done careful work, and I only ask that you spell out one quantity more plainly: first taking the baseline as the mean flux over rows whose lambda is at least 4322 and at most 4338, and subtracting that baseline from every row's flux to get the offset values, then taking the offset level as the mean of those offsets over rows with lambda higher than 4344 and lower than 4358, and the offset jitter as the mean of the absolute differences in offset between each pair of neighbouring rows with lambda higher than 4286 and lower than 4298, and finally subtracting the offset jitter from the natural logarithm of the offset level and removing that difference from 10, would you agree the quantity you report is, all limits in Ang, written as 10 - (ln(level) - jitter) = 11.8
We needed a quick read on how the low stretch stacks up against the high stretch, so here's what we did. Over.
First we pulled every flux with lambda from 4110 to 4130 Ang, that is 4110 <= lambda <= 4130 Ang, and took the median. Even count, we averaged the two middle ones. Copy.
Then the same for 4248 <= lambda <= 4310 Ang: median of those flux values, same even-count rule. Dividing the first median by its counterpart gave 0.997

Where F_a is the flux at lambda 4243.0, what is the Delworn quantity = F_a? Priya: 8.233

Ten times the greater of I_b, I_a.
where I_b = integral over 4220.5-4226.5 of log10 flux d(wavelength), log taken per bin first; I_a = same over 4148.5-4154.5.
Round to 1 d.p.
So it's 54.3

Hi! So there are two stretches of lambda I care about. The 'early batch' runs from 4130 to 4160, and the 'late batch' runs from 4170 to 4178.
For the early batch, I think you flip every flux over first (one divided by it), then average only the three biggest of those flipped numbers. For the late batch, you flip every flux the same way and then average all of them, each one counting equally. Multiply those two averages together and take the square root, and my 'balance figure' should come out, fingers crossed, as 0.144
